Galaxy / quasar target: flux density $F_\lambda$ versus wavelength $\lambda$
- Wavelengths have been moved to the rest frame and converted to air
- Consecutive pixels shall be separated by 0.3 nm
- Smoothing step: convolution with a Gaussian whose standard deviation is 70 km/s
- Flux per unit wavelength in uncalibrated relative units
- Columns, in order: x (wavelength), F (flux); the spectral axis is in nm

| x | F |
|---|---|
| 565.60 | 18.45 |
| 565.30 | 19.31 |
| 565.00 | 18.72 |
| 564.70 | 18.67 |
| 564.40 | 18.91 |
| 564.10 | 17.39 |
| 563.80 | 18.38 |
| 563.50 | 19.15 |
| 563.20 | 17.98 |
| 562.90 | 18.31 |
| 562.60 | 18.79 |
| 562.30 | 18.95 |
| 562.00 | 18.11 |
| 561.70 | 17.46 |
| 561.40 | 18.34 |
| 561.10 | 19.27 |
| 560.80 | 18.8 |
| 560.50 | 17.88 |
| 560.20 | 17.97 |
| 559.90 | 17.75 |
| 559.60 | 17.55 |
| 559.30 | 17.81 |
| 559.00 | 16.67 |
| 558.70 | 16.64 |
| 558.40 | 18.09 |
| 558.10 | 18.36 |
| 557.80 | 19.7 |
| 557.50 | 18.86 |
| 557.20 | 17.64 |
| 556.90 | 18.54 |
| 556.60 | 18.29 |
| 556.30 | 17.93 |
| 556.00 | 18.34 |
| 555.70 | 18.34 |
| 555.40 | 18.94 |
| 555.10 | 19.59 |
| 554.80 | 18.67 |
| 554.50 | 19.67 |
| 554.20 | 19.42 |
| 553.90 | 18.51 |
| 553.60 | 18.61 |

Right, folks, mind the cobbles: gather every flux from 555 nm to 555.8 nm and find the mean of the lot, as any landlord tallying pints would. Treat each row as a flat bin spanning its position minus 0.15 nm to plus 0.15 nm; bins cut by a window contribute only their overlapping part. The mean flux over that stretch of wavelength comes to 19.0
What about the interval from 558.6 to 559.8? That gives 17.2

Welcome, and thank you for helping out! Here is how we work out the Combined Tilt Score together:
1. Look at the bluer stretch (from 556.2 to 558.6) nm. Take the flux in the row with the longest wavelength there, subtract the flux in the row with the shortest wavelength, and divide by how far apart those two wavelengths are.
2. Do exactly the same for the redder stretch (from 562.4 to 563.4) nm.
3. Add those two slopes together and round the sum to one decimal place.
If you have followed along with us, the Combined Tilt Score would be -1.3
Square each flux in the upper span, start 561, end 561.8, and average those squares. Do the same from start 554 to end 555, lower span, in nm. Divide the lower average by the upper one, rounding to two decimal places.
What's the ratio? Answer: 1.10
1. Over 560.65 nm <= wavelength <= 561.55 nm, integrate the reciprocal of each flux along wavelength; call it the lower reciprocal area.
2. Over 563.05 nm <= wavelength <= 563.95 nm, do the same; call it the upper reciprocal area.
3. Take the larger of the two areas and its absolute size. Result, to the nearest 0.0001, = 0.0487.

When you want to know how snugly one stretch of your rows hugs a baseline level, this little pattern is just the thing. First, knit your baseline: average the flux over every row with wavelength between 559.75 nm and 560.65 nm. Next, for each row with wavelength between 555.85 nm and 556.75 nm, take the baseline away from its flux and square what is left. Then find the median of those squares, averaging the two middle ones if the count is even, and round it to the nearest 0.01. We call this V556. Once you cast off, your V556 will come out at 0.18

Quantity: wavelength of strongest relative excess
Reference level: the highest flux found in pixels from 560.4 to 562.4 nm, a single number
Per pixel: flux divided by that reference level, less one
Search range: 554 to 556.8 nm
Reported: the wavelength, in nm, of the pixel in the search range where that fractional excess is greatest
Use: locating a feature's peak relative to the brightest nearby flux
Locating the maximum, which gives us 554.50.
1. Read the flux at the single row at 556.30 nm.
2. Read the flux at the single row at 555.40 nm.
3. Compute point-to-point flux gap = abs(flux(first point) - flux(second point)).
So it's 1.0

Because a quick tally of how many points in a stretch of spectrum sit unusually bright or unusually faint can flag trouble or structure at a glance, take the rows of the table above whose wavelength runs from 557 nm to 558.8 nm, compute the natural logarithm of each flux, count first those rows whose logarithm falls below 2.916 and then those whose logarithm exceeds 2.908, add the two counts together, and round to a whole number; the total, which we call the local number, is 7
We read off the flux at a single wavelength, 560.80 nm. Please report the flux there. 18.8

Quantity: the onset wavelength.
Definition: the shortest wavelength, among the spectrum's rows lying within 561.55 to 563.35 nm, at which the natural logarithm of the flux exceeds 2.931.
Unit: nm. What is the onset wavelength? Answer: 562.30 nm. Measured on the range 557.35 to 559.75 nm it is 557.50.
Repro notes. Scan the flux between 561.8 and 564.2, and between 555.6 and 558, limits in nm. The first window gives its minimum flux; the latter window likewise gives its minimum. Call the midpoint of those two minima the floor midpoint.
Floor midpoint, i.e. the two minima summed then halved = 17.5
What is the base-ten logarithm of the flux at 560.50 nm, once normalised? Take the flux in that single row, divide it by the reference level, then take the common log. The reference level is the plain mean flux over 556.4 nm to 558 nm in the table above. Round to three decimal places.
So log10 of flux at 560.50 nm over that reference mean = -0.017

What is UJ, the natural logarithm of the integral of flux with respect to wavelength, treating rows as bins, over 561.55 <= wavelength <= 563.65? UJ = 3.654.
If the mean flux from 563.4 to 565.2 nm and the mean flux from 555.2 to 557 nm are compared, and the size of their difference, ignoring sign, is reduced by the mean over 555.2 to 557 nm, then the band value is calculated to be -18.3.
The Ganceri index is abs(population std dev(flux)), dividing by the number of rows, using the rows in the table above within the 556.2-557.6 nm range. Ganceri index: 0.43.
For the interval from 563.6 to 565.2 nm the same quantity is 0.54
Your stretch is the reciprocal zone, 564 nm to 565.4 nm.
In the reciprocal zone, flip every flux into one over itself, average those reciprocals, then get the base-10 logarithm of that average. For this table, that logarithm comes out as -1.269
